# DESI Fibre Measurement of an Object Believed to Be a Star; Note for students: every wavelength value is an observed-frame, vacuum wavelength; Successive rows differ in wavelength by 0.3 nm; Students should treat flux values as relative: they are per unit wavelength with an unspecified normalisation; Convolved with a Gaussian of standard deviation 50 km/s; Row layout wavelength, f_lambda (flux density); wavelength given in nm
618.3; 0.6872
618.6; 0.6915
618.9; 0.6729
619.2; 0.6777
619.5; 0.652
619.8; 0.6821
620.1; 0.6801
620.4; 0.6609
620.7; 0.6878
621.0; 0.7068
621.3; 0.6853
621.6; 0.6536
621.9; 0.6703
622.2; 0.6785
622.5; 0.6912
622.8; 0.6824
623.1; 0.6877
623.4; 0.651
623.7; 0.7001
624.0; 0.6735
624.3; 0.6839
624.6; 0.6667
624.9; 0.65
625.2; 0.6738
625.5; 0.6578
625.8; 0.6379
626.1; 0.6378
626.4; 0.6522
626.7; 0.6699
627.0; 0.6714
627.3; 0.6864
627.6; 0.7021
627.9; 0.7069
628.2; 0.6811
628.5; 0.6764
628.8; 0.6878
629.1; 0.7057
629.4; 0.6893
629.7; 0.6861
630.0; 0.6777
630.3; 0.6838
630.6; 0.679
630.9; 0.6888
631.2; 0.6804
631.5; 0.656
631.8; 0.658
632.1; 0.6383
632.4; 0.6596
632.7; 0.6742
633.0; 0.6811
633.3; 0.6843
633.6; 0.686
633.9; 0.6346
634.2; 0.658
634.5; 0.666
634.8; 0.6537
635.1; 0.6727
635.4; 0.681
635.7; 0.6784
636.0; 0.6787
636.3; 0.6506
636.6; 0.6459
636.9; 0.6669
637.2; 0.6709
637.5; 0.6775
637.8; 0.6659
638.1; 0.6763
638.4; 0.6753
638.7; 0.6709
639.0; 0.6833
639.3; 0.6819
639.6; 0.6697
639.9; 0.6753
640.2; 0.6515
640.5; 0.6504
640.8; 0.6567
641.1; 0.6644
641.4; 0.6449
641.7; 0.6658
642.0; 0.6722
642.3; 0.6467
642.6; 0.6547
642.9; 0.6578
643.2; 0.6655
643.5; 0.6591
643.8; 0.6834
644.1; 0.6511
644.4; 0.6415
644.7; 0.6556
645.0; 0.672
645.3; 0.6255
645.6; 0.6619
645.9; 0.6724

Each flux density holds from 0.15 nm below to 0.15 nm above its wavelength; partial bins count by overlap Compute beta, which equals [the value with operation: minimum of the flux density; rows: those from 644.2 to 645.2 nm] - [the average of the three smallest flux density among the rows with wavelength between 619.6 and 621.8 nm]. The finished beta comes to -0.023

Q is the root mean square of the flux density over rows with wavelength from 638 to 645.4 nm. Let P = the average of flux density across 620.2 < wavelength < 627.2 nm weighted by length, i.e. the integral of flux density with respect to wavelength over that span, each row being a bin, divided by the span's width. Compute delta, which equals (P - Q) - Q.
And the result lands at -0.653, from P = 0.671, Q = 0.662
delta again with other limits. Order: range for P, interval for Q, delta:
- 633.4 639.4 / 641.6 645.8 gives -0.648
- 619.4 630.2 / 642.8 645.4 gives -0.638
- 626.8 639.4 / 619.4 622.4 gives -0.677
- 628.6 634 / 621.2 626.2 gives -0.664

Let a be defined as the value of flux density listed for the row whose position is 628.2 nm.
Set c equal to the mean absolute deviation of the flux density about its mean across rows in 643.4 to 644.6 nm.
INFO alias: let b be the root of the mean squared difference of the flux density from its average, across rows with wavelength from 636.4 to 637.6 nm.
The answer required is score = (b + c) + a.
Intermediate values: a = 0.6811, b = 0.012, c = 0.012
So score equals 0.705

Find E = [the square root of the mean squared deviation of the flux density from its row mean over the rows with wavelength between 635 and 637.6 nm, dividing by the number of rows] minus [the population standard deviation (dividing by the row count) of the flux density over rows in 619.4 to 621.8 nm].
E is -0.006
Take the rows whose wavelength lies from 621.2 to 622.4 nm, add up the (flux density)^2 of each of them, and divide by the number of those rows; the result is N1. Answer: 0.452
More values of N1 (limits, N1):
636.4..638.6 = 0.447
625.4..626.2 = 0.415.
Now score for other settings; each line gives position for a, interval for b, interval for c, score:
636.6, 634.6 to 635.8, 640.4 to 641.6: 0.663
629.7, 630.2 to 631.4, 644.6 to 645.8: 0.704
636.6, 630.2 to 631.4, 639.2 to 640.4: 0.659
